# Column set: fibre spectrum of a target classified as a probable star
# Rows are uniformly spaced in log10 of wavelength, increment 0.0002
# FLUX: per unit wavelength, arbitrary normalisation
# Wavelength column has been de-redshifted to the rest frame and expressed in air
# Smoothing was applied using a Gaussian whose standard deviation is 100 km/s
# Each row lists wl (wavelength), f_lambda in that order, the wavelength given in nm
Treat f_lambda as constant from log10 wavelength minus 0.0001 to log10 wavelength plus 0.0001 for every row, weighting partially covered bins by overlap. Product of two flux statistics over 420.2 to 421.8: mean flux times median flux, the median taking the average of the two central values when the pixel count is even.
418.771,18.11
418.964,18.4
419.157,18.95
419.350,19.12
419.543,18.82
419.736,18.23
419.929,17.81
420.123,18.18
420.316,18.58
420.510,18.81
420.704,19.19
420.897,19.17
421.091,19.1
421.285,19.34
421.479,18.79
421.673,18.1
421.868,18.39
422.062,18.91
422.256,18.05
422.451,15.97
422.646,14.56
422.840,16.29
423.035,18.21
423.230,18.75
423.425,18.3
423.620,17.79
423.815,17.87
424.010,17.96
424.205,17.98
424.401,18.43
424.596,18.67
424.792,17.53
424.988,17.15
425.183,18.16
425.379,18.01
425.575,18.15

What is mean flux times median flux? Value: 358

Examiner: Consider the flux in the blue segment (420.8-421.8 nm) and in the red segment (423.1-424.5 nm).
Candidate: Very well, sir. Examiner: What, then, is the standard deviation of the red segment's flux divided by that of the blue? 0.7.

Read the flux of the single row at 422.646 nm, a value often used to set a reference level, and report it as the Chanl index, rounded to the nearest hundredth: 14.56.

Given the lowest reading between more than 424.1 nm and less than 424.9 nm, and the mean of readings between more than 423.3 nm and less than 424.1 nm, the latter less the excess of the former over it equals 18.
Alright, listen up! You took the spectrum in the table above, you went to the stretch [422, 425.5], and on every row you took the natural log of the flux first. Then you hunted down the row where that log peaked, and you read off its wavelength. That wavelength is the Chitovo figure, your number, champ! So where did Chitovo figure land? 422.062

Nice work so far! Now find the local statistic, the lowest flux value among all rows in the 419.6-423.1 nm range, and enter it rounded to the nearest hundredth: 14.56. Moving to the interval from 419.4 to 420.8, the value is 17.81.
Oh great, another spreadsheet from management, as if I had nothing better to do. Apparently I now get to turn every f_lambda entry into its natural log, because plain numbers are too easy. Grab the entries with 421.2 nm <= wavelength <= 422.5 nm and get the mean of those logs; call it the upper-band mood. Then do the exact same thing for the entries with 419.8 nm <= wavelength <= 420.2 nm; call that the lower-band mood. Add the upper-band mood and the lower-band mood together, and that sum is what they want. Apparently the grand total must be 5.79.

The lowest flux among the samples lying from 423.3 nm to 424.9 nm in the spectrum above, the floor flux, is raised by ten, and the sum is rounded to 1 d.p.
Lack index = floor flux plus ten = 27.5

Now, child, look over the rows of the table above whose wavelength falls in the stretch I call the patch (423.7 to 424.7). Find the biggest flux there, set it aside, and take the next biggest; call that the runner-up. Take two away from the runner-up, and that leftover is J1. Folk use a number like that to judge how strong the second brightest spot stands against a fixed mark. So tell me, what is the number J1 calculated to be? 16.4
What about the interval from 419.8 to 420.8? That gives 16.8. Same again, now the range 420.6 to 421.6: 17.2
